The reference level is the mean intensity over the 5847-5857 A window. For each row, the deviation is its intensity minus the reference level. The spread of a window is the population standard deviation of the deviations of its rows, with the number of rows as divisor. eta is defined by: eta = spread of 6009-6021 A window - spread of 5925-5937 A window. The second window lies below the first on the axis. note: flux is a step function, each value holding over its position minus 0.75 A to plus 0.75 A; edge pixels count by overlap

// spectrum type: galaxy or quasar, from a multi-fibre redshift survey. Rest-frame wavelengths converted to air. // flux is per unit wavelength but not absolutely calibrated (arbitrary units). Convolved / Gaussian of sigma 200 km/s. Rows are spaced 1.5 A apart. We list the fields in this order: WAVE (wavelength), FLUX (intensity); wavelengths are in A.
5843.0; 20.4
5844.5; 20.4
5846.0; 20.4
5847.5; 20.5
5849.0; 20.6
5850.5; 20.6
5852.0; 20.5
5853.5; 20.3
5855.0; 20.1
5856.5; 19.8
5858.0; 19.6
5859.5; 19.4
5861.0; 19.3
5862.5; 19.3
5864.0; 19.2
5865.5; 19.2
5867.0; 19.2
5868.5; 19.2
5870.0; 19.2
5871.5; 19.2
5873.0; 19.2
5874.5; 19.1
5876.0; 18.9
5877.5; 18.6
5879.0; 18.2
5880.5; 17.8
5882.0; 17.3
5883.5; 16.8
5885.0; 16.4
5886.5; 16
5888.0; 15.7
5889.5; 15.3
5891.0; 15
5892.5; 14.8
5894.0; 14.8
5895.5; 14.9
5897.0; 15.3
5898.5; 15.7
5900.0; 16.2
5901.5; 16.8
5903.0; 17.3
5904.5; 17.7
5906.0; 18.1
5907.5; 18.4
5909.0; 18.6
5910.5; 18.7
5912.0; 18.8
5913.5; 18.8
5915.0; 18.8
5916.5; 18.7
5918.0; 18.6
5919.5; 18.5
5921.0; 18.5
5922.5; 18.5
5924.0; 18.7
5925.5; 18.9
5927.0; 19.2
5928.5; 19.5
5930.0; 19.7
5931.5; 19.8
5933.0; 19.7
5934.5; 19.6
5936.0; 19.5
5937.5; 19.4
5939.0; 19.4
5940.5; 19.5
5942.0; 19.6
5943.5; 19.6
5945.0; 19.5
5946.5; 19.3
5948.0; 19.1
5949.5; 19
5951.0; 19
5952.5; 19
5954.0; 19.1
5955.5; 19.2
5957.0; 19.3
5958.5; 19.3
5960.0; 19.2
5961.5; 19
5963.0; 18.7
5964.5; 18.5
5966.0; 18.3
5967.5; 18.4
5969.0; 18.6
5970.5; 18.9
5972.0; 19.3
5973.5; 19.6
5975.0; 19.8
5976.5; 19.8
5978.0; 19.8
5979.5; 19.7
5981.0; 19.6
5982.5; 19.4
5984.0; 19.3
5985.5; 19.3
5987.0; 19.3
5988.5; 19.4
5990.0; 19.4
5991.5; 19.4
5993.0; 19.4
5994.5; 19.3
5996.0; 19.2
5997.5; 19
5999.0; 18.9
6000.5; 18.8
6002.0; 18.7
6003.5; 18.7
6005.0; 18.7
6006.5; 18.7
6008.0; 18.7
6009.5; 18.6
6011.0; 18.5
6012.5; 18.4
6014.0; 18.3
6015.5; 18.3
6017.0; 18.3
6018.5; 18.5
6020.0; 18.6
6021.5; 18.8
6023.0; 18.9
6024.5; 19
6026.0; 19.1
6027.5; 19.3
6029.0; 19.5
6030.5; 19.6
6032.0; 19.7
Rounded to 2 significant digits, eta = -0.16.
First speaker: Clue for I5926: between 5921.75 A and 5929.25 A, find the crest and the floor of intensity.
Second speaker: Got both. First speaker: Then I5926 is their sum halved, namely 19.0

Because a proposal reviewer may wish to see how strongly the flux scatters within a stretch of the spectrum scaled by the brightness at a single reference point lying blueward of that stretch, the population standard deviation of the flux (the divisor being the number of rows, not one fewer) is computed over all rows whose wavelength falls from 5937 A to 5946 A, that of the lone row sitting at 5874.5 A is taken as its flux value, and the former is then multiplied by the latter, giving 1.6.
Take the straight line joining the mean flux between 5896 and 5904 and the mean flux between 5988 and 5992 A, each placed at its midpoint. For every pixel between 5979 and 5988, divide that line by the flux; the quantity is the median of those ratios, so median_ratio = 0.99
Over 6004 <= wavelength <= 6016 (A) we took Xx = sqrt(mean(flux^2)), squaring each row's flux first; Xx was 18.5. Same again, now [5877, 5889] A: 17.1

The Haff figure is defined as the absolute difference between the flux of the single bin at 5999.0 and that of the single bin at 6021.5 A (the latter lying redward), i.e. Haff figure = 0.1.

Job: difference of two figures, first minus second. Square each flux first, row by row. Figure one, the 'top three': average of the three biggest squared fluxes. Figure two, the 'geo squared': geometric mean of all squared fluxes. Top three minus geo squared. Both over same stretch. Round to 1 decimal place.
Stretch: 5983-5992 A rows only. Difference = 1.9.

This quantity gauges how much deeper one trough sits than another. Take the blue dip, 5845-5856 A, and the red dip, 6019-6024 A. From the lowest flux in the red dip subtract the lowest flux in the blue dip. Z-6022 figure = -1.5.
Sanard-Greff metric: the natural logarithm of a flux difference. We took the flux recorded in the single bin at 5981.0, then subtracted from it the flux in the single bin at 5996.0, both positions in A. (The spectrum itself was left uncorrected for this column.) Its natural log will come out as -0.9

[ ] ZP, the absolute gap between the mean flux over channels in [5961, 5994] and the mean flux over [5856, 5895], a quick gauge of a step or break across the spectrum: 1.3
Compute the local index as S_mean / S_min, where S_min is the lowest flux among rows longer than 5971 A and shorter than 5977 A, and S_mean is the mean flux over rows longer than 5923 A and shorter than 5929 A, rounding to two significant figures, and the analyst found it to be 0.99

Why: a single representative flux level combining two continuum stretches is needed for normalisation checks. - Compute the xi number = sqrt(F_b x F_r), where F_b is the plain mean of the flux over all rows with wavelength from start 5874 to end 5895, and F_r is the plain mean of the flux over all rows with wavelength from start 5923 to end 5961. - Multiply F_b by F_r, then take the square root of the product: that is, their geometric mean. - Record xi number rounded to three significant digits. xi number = 18.0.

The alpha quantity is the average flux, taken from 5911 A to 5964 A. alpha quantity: 19.1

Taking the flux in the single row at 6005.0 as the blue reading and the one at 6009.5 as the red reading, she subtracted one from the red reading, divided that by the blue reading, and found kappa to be 0.94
